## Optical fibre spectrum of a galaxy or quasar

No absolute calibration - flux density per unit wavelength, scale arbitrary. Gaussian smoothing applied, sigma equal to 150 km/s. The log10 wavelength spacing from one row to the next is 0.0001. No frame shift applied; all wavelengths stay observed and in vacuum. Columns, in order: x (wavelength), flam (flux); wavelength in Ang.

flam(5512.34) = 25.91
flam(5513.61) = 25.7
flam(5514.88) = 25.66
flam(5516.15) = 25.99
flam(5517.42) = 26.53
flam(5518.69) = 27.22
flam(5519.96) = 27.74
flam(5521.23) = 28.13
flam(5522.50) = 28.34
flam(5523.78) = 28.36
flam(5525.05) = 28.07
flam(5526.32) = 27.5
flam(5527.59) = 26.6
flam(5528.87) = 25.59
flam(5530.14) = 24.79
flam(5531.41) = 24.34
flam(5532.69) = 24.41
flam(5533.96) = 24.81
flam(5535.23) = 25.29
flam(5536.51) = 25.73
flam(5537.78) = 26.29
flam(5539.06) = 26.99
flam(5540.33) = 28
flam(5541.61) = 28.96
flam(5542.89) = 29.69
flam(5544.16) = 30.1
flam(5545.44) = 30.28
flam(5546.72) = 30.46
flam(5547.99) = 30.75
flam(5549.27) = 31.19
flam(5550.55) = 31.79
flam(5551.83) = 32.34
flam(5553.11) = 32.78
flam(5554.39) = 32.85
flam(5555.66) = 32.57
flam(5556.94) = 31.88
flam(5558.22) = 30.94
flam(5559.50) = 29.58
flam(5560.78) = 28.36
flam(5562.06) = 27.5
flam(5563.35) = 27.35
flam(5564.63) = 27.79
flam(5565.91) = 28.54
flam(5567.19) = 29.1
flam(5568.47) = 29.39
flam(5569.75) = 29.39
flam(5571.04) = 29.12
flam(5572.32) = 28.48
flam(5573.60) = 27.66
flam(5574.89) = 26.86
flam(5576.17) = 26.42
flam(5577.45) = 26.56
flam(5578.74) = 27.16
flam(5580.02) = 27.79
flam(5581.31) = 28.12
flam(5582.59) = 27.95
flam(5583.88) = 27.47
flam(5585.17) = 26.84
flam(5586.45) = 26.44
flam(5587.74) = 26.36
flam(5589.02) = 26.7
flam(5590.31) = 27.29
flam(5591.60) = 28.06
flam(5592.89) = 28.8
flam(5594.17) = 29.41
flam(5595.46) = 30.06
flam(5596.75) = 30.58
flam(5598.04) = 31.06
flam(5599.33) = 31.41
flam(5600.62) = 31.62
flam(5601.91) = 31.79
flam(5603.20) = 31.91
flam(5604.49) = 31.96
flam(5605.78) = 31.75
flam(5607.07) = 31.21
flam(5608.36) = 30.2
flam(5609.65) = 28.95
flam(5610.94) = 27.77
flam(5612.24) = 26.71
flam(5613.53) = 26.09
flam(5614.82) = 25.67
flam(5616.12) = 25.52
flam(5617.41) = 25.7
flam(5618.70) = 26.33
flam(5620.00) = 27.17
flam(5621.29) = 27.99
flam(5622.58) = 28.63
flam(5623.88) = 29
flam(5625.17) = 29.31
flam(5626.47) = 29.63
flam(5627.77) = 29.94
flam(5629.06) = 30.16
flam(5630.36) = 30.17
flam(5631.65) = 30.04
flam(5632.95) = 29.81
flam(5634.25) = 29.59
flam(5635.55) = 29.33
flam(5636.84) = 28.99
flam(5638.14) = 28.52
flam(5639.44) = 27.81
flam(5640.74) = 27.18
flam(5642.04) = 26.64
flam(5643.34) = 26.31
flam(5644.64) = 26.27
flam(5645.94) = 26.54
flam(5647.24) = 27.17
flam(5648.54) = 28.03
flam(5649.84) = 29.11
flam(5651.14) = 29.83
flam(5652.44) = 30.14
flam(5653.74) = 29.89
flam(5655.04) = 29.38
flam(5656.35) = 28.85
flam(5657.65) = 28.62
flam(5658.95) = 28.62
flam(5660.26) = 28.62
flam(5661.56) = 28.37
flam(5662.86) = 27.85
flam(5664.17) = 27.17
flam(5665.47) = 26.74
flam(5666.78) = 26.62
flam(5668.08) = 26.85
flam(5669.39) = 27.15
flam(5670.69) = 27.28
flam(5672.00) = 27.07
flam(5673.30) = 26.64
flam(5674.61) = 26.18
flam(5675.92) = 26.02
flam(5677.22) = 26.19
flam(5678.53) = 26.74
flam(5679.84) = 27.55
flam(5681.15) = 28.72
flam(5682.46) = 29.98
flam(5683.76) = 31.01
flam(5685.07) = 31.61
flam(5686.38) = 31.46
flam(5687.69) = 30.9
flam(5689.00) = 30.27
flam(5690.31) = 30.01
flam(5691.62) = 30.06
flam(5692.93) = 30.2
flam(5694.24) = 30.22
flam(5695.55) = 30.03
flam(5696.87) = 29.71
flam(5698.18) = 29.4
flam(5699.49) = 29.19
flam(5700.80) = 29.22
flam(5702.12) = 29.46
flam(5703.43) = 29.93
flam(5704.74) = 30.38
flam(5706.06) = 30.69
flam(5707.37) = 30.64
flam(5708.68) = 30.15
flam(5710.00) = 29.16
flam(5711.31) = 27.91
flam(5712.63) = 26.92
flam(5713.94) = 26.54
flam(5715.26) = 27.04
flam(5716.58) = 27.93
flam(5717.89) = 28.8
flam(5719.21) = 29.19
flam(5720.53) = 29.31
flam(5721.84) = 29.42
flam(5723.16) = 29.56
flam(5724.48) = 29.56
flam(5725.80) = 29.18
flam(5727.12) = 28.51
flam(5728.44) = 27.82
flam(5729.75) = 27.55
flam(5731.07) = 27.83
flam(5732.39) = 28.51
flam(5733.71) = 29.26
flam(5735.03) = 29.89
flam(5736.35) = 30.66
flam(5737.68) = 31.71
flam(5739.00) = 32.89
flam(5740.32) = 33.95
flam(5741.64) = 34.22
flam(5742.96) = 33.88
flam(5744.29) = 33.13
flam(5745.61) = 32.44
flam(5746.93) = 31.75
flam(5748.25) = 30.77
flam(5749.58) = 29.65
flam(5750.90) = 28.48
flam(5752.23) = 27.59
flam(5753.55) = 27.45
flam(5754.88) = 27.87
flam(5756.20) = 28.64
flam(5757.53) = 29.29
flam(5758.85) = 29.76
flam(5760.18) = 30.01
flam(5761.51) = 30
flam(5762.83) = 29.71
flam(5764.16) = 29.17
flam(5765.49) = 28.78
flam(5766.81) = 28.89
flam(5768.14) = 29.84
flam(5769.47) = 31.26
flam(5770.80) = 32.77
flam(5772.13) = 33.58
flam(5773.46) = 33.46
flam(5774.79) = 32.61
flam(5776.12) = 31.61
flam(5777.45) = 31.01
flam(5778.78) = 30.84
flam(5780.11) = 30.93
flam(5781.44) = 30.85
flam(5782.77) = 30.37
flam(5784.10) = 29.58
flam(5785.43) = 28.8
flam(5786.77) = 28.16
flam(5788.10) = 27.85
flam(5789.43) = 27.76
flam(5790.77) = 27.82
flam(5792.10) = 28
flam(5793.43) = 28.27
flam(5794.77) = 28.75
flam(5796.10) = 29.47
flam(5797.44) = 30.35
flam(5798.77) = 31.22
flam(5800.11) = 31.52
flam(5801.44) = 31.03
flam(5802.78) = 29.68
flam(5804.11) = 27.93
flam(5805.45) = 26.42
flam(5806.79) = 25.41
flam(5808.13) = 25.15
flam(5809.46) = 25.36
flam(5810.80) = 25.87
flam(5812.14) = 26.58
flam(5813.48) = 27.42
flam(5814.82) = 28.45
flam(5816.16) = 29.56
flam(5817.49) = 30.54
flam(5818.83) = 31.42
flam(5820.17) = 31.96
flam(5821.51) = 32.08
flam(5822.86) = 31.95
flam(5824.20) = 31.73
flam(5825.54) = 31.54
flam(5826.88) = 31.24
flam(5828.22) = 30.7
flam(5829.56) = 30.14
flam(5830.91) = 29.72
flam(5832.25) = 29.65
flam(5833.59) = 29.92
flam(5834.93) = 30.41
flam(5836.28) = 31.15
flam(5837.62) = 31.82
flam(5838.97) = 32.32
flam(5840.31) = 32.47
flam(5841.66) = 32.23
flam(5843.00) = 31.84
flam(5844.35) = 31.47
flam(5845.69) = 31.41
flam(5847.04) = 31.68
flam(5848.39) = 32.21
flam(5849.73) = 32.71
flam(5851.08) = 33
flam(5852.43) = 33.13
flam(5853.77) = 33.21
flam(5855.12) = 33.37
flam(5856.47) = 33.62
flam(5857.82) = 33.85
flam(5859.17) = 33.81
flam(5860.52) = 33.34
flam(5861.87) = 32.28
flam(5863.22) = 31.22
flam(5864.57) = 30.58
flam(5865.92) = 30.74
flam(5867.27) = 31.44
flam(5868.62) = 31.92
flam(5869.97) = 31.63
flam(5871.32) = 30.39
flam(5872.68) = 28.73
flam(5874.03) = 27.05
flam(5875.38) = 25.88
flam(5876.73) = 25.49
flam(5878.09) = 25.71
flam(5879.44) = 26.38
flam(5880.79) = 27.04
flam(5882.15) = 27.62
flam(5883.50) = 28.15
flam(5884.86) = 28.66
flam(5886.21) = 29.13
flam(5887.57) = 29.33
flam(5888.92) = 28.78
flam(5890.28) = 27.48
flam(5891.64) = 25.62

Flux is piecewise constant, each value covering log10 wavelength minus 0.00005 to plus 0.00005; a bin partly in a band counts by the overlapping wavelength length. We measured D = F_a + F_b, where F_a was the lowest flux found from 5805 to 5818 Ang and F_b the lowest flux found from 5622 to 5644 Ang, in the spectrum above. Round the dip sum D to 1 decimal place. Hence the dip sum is 51.5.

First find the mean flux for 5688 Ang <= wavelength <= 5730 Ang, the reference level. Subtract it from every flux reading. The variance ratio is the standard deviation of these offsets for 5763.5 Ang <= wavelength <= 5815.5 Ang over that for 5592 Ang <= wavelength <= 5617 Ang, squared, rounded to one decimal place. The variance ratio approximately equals 1.0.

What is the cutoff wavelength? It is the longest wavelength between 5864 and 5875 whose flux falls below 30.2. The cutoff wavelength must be 5874.03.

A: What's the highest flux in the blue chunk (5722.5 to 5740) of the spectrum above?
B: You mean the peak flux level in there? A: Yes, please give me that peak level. 32.89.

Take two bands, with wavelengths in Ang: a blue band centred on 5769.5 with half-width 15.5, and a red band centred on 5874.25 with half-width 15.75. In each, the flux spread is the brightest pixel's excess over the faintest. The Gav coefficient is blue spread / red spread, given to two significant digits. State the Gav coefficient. 0.69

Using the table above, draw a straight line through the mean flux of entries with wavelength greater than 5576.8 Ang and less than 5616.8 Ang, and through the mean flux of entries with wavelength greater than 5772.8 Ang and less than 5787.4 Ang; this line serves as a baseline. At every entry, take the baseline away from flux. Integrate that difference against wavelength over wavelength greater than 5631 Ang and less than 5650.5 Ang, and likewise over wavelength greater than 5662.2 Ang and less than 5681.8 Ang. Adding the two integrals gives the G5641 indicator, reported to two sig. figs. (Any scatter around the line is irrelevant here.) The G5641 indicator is -71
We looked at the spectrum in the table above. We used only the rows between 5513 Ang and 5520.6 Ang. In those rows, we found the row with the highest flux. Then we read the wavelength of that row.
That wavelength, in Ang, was 5519.96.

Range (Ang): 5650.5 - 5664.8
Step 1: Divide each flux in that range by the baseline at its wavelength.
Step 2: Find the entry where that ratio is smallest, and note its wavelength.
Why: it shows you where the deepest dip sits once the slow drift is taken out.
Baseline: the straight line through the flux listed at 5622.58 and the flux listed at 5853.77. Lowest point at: 5664.17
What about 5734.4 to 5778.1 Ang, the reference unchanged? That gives 5753.55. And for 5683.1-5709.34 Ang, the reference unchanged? 5699.49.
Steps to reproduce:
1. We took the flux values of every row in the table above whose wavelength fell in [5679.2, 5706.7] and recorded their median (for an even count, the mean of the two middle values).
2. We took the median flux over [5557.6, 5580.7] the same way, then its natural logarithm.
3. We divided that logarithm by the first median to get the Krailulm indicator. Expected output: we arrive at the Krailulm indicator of 0.111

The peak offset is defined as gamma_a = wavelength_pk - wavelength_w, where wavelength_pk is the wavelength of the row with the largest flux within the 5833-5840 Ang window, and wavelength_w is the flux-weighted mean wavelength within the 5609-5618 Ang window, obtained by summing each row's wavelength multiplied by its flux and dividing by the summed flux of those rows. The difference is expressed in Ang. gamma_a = 225.5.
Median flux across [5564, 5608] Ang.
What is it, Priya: 28.5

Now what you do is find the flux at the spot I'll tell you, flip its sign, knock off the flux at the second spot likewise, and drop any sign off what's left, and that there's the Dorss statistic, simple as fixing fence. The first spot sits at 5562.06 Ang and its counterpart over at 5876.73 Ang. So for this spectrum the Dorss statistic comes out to 53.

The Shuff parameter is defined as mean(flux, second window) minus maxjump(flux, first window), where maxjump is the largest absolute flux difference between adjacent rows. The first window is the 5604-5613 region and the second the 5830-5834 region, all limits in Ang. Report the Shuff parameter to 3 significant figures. 28.5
